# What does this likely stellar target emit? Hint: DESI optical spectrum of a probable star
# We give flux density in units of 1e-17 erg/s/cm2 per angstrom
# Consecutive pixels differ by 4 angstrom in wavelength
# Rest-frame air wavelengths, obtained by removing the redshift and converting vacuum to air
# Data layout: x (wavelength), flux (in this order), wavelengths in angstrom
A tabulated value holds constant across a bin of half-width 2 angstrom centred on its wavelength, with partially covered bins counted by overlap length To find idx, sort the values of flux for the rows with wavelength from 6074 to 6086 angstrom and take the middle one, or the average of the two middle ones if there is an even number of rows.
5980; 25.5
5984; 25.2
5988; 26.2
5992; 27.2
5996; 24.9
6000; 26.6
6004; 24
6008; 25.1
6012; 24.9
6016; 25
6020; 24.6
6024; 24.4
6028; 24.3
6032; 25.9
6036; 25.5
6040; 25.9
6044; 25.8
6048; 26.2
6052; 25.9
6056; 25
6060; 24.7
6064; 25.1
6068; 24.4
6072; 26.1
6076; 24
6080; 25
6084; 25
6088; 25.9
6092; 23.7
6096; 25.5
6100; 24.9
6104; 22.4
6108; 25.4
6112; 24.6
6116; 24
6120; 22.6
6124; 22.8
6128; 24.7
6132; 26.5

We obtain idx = 25.0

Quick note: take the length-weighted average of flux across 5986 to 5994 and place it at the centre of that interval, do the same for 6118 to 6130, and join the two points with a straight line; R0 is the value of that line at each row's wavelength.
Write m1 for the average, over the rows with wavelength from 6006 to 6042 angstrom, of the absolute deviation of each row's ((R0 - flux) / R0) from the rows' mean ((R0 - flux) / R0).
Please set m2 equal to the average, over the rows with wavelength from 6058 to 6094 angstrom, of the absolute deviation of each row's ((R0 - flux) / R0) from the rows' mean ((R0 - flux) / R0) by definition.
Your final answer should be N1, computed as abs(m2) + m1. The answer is 0.053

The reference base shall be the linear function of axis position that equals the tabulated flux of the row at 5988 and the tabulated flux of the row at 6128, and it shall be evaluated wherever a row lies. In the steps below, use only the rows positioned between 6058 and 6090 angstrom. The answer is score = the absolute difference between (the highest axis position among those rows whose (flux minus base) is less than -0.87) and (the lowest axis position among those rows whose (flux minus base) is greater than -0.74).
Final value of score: 16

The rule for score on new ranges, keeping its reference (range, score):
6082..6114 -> 20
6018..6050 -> 4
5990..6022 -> 28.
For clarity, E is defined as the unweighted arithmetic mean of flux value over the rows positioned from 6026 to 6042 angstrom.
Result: 25.4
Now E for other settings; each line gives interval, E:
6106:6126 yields 23.9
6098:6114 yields 24.3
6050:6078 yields 25.0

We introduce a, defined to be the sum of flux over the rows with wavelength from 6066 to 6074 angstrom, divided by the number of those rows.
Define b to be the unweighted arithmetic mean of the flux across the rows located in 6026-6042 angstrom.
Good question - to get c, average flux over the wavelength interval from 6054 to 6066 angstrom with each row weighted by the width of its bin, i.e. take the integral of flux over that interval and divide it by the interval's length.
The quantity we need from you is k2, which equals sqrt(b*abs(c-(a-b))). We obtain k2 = 25.2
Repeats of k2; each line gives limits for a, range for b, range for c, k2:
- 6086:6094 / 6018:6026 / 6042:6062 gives 24.9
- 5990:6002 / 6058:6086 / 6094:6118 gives 24.0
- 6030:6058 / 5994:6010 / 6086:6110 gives 24.6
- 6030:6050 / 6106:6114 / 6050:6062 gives 24.7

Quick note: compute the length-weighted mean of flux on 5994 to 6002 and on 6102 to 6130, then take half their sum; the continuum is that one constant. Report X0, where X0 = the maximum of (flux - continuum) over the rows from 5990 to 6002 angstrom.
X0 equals 2.4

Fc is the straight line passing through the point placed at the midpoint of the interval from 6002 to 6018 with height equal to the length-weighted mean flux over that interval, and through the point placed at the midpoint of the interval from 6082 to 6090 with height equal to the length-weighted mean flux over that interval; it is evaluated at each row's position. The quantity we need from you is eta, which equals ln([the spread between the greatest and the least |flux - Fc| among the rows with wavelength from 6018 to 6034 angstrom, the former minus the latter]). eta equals -0.3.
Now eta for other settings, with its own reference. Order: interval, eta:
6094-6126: 1.2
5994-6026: 0.6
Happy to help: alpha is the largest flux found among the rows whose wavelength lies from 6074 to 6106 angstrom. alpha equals 25.9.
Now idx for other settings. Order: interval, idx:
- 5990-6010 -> 25.1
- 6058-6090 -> 25.0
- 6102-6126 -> 23.4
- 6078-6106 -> 25.0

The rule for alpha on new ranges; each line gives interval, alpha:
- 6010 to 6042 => 25.9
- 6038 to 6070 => 26.2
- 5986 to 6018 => 27.2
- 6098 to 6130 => 25.4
